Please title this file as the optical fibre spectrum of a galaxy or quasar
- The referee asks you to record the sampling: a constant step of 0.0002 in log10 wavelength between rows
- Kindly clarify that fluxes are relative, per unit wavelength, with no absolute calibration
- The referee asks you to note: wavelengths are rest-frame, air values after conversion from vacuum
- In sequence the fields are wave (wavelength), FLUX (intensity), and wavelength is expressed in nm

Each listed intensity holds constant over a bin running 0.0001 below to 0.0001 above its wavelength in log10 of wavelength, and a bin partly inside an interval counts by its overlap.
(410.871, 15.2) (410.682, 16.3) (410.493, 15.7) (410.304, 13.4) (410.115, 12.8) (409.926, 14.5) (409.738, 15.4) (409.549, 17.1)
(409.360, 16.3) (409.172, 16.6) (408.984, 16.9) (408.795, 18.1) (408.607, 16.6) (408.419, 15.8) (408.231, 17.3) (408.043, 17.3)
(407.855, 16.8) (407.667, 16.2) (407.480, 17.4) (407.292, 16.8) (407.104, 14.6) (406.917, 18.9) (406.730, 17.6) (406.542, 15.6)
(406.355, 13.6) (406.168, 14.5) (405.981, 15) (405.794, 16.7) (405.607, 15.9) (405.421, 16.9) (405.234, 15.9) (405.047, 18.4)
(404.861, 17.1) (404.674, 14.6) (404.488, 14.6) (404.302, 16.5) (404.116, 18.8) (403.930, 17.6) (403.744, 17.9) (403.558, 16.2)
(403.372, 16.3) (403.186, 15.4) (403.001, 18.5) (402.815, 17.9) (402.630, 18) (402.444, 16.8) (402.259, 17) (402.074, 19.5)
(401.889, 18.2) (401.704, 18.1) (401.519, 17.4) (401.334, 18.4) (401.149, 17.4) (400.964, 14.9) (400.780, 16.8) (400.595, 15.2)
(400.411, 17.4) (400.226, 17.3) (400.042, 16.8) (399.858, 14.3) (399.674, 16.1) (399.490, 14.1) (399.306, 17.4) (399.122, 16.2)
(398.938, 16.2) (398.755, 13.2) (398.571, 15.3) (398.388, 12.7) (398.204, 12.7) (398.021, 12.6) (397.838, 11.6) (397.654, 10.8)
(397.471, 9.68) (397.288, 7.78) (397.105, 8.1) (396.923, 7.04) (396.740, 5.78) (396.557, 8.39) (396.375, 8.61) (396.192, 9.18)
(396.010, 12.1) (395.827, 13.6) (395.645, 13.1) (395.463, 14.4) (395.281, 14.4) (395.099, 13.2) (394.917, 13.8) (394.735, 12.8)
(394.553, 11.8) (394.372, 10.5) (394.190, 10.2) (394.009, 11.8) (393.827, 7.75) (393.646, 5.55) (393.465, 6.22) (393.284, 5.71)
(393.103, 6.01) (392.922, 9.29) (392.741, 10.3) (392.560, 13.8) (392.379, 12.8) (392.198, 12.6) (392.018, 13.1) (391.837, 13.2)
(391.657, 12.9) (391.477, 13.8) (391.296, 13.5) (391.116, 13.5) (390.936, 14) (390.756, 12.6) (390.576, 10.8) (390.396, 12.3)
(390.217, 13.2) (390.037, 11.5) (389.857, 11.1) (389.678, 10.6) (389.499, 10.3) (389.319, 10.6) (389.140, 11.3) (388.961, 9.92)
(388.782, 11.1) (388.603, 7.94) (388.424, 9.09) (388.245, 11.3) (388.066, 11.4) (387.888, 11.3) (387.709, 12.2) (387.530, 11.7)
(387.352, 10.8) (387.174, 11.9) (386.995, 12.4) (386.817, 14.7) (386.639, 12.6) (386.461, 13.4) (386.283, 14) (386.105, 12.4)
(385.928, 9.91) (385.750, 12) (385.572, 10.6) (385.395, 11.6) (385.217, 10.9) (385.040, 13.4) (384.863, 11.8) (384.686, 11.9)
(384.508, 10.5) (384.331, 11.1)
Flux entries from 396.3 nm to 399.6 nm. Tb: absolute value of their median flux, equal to 12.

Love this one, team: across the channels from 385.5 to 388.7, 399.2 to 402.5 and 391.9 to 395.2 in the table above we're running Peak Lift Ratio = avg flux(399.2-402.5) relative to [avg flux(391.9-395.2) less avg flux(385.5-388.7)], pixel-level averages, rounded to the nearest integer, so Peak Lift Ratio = -14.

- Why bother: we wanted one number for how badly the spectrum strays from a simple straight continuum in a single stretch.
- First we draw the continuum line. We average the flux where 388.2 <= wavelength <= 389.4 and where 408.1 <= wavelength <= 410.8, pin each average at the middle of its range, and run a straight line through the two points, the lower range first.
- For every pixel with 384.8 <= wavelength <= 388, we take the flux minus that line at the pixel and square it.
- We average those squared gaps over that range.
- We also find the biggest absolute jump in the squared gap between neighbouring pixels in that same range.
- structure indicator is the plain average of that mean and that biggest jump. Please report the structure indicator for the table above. 13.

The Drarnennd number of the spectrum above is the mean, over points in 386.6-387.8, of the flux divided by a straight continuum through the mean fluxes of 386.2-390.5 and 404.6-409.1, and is 1.10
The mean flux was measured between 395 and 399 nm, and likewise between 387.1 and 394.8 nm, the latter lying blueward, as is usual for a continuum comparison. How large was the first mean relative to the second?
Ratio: 1.0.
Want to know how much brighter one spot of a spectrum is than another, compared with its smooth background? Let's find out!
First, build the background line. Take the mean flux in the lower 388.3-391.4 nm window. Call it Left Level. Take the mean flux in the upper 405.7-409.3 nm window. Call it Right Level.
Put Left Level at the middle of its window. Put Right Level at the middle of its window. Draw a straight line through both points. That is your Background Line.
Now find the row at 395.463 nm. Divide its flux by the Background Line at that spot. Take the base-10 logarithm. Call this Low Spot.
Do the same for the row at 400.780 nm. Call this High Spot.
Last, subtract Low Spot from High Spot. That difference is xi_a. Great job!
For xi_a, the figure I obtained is 0.019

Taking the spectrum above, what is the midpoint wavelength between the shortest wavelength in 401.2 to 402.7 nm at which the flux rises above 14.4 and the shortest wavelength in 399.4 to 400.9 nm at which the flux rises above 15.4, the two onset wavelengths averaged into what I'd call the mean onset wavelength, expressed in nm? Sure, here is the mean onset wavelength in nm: 400.50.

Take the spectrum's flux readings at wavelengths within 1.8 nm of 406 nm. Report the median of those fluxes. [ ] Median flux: 16.2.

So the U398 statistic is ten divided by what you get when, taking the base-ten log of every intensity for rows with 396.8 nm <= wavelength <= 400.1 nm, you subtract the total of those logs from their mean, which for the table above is -0.54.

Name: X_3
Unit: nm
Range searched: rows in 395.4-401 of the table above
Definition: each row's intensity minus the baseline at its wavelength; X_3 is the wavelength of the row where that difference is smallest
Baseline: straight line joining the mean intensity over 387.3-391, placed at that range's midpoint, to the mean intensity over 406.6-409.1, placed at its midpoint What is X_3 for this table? 396.740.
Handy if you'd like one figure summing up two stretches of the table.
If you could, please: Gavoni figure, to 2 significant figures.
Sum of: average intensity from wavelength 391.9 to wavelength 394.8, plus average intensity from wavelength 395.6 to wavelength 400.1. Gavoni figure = 22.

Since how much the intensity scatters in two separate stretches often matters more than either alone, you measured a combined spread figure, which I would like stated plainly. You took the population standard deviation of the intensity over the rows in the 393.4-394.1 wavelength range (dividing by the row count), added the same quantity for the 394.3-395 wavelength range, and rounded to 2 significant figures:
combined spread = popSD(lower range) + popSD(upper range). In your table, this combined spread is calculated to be 3.6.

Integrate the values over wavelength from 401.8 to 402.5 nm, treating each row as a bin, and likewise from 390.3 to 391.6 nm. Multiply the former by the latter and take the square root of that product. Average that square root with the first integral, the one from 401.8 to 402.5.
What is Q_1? 14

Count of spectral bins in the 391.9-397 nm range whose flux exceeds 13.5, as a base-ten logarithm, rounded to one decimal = 0.7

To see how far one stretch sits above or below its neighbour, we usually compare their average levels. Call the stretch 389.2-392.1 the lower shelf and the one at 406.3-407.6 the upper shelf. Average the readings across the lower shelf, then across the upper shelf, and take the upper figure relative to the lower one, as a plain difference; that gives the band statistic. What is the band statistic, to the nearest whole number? 4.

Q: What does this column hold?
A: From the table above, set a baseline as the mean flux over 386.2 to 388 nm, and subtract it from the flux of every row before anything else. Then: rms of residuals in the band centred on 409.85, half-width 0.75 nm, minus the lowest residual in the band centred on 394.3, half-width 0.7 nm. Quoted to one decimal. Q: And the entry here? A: 10.0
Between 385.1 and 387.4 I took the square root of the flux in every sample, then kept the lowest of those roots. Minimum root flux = 3.1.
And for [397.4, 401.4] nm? 3.1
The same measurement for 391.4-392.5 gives 3.5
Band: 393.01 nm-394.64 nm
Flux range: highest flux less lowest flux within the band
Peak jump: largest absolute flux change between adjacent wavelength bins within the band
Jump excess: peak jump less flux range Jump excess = -2.20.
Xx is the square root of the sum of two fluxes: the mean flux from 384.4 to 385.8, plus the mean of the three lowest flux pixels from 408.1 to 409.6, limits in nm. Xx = 5.3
